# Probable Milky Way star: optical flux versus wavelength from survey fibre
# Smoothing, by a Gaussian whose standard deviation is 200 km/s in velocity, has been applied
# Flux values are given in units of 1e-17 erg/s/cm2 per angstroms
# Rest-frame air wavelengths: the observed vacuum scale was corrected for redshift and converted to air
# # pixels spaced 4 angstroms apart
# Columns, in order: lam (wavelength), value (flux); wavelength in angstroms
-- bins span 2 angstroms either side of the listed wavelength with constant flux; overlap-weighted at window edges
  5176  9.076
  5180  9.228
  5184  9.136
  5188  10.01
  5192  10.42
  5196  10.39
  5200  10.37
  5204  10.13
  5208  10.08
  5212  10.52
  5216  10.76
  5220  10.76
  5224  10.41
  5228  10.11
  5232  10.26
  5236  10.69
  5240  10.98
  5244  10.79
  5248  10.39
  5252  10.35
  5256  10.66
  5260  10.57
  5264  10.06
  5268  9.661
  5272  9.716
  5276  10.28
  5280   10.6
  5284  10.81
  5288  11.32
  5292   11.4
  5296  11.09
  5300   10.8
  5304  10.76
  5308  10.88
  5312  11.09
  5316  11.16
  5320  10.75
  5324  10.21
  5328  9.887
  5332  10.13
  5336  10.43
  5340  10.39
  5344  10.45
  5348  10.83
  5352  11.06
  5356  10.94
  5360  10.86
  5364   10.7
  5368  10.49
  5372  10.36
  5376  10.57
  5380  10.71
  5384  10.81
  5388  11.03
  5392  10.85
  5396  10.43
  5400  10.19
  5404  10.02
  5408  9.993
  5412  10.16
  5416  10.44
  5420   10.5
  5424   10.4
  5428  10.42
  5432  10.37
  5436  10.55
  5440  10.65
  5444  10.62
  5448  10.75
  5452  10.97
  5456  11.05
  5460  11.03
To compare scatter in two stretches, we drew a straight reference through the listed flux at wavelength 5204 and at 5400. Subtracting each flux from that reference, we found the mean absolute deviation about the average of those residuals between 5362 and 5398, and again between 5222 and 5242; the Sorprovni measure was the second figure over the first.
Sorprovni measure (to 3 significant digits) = 1.56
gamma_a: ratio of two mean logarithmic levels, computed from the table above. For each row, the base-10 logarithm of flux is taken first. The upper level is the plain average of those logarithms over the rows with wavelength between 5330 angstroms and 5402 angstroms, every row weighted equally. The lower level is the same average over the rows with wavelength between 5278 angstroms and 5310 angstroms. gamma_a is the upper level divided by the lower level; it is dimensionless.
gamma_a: 0.99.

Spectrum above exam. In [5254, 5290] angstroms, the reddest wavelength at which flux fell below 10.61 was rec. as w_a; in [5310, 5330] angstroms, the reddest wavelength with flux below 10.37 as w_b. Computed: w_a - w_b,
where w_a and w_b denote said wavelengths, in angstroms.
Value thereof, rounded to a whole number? -48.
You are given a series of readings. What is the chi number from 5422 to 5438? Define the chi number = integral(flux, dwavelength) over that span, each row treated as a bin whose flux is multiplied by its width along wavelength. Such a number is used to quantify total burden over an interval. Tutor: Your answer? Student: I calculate 167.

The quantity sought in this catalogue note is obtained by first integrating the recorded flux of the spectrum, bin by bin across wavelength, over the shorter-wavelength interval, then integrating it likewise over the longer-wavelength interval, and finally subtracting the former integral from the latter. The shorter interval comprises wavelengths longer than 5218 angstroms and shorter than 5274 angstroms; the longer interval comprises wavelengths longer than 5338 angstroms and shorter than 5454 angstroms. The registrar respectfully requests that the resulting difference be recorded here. 644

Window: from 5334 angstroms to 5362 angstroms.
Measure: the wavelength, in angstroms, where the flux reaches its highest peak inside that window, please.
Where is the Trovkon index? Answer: 5352 angstroms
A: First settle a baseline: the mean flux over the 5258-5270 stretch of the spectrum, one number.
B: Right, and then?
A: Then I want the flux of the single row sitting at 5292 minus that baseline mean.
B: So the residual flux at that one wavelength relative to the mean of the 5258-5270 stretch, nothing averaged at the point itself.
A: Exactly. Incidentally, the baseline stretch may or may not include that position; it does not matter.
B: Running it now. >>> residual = 1.3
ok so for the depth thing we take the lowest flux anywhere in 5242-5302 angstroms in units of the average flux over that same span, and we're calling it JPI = 0.91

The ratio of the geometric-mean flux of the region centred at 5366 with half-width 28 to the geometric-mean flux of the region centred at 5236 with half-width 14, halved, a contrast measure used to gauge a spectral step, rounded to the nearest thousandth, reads 0.510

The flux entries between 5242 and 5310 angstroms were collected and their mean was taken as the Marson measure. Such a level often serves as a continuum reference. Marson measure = 10.6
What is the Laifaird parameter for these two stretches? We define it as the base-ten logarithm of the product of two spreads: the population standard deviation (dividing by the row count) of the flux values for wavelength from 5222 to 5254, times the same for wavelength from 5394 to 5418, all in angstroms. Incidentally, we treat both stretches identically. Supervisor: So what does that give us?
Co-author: -1.31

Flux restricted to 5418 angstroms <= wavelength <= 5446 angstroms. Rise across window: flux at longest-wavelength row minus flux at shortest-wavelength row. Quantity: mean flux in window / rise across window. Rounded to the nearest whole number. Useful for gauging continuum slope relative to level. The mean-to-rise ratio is 88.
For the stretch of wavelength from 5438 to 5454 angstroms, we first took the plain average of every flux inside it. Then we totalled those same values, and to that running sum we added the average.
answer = 53.7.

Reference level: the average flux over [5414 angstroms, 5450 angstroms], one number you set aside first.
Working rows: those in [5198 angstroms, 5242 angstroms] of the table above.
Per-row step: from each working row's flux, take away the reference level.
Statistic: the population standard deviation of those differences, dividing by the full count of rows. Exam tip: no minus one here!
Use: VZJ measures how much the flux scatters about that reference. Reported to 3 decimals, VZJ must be 0.291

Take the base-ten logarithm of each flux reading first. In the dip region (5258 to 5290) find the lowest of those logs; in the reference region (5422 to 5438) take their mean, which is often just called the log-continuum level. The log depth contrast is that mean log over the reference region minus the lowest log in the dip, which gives 0.033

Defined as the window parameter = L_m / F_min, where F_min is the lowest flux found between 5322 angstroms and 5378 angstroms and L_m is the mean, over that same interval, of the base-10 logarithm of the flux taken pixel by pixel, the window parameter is 0.1034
